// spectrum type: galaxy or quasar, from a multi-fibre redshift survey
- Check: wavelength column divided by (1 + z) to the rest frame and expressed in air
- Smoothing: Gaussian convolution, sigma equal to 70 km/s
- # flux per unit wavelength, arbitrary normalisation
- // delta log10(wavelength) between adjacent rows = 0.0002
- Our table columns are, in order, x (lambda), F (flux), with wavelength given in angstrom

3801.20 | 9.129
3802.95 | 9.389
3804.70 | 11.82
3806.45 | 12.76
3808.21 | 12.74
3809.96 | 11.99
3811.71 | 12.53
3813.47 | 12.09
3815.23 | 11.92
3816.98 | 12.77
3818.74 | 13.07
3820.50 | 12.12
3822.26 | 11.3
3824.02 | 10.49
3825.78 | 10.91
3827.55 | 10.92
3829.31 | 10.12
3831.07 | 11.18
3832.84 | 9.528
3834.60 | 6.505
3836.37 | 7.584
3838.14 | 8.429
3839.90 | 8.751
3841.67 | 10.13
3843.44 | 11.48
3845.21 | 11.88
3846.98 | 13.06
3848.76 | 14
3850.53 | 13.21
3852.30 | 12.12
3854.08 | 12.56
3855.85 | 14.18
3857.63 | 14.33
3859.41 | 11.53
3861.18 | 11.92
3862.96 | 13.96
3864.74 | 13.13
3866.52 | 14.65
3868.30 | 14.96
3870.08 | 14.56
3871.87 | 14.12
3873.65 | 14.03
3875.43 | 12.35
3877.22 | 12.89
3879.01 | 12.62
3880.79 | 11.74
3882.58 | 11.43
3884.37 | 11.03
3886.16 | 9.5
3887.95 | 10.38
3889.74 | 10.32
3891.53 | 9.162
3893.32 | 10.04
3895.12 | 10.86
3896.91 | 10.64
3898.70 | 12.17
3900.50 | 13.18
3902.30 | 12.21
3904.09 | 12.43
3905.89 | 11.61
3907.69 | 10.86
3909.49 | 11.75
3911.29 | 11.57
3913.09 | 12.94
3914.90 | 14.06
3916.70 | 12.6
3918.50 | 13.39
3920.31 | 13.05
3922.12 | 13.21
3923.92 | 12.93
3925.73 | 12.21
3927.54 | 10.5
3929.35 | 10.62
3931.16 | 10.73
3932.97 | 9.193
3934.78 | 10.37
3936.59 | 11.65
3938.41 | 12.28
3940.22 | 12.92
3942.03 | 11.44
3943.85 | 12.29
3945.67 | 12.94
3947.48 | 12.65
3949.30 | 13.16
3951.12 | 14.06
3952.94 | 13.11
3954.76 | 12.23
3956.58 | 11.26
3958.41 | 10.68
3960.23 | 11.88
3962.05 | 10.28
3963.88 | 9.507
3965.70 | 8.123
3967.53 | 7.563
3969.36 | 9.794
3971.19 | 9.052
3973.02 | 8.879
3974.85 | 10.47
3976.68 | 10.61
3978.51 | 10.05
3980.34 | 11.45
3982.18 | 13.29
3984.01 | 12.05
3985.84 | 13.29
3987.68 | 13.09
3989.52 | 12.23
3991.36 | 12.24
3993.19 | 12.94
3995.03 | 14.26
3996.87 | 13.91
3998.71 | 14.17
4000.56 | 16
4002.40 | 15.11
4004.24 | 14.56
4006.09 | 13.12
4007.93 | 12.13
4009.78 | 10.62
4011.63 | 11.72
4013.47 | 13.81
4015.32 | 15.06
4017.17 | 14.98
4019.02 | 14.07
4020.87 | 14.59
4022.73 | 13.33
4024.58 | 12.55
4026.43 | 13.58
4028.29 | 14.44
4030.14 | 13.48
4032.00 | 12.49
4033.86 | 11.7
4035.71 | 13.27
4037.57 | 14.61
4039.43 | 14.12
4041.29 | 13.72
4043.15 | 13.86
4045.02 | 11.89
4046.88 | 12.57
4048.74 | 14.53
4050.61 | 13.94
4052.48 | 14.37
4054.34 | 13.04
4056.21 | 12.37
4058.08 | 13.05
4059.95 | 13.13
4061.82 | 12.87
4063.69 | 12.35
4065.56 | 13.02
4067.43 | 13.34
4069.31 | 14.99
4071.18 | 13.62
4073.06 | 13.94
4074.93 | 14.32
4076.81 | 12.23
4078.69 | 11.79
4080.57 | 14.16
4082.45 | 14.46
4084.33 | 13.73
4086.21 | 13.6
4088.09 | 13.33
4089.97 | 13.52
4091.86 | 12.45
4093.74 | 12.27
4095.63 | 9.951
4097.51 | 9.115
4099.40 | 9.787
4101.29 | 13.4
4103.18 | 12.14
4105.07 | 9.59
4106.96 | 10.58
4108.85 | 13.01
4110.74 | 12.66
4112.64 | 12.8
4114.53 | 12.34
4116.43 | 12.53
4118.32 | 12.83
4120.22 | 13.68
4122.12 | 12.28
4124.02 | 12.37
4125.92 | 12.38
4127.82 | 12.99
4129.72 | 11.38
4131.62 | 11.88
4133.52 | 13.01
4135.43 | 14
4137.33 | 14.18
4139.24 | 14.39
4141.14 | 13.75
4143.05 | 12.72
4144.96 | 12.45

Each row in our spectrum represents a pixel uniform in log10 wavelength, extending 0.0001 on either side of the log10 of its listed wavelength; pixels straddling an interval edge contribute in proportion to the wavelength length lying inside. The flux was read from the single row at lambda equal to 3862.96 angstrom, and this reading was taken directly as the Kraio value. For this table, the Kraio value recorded 13.96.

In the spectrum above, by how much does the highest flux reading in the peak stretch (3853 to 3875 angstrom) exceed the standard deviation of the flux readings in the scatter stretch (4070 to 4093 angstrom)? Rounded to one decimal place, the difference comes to 14.1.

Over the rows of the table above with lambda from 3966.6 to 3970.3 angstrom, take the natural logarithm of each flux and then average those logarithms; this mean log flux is 2.15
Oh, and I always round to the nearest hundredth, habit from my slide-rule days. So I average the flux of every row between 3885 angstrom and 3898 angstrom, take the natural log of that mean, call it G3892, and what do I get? 2.32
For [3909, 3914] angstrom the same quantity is 2.49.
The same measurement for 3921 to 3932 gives 2.46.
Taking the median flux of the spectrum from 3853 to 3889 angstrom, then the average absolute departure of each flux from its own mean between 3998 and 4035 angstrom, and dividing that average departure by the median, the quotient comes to 0.087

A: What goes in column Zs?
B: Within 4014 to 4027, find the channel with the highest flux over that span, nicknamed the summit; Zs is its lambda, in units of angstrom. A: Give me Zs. 4015.32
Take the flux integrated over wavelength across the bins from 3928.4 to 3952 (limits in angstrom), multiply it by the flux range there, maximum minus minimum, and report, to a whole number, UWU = 1363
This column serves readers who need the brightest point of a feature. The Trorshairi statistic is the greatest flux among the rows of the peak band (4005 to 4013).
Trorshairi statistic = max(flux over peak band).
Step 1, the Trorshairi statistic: 13.12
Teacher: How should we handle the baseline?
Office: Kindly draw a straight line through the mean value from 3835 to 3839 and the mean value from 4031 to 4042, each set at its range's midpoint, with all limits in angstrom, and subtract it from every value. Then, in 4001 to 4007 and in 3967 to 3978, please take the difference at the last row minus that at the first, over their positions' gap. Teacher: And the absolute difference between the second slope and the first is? 0.9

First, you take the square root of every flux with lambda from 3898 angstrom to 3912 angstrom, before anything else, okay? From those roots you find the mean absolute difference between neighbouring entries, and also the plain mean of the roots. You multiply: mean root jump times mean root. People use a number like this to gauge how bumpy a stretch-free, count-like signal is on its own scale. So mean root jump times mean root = 0.345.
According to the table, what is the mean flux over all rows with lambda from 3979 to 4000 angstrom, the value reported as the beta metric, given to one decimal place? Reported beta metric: 13.0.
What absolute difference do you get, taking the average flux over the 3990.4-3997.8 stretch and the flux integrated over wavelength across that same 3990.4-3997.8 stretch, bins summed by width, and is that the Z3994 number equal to 85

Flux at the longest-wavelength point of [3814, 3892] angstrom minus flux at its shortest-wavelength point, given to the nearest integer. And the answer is -3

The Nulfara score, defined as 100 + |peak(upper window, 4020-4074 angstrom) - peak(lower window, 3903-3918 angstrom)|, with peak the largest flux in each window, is 100.9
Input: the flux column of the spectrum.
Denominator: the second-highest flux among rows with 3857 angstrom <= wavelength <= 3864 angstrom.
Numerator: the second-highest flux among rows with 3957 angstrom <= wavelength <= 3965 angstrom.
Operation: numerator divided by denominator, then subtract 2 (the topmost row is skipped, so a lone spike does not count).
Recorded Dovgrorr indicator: -1.23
